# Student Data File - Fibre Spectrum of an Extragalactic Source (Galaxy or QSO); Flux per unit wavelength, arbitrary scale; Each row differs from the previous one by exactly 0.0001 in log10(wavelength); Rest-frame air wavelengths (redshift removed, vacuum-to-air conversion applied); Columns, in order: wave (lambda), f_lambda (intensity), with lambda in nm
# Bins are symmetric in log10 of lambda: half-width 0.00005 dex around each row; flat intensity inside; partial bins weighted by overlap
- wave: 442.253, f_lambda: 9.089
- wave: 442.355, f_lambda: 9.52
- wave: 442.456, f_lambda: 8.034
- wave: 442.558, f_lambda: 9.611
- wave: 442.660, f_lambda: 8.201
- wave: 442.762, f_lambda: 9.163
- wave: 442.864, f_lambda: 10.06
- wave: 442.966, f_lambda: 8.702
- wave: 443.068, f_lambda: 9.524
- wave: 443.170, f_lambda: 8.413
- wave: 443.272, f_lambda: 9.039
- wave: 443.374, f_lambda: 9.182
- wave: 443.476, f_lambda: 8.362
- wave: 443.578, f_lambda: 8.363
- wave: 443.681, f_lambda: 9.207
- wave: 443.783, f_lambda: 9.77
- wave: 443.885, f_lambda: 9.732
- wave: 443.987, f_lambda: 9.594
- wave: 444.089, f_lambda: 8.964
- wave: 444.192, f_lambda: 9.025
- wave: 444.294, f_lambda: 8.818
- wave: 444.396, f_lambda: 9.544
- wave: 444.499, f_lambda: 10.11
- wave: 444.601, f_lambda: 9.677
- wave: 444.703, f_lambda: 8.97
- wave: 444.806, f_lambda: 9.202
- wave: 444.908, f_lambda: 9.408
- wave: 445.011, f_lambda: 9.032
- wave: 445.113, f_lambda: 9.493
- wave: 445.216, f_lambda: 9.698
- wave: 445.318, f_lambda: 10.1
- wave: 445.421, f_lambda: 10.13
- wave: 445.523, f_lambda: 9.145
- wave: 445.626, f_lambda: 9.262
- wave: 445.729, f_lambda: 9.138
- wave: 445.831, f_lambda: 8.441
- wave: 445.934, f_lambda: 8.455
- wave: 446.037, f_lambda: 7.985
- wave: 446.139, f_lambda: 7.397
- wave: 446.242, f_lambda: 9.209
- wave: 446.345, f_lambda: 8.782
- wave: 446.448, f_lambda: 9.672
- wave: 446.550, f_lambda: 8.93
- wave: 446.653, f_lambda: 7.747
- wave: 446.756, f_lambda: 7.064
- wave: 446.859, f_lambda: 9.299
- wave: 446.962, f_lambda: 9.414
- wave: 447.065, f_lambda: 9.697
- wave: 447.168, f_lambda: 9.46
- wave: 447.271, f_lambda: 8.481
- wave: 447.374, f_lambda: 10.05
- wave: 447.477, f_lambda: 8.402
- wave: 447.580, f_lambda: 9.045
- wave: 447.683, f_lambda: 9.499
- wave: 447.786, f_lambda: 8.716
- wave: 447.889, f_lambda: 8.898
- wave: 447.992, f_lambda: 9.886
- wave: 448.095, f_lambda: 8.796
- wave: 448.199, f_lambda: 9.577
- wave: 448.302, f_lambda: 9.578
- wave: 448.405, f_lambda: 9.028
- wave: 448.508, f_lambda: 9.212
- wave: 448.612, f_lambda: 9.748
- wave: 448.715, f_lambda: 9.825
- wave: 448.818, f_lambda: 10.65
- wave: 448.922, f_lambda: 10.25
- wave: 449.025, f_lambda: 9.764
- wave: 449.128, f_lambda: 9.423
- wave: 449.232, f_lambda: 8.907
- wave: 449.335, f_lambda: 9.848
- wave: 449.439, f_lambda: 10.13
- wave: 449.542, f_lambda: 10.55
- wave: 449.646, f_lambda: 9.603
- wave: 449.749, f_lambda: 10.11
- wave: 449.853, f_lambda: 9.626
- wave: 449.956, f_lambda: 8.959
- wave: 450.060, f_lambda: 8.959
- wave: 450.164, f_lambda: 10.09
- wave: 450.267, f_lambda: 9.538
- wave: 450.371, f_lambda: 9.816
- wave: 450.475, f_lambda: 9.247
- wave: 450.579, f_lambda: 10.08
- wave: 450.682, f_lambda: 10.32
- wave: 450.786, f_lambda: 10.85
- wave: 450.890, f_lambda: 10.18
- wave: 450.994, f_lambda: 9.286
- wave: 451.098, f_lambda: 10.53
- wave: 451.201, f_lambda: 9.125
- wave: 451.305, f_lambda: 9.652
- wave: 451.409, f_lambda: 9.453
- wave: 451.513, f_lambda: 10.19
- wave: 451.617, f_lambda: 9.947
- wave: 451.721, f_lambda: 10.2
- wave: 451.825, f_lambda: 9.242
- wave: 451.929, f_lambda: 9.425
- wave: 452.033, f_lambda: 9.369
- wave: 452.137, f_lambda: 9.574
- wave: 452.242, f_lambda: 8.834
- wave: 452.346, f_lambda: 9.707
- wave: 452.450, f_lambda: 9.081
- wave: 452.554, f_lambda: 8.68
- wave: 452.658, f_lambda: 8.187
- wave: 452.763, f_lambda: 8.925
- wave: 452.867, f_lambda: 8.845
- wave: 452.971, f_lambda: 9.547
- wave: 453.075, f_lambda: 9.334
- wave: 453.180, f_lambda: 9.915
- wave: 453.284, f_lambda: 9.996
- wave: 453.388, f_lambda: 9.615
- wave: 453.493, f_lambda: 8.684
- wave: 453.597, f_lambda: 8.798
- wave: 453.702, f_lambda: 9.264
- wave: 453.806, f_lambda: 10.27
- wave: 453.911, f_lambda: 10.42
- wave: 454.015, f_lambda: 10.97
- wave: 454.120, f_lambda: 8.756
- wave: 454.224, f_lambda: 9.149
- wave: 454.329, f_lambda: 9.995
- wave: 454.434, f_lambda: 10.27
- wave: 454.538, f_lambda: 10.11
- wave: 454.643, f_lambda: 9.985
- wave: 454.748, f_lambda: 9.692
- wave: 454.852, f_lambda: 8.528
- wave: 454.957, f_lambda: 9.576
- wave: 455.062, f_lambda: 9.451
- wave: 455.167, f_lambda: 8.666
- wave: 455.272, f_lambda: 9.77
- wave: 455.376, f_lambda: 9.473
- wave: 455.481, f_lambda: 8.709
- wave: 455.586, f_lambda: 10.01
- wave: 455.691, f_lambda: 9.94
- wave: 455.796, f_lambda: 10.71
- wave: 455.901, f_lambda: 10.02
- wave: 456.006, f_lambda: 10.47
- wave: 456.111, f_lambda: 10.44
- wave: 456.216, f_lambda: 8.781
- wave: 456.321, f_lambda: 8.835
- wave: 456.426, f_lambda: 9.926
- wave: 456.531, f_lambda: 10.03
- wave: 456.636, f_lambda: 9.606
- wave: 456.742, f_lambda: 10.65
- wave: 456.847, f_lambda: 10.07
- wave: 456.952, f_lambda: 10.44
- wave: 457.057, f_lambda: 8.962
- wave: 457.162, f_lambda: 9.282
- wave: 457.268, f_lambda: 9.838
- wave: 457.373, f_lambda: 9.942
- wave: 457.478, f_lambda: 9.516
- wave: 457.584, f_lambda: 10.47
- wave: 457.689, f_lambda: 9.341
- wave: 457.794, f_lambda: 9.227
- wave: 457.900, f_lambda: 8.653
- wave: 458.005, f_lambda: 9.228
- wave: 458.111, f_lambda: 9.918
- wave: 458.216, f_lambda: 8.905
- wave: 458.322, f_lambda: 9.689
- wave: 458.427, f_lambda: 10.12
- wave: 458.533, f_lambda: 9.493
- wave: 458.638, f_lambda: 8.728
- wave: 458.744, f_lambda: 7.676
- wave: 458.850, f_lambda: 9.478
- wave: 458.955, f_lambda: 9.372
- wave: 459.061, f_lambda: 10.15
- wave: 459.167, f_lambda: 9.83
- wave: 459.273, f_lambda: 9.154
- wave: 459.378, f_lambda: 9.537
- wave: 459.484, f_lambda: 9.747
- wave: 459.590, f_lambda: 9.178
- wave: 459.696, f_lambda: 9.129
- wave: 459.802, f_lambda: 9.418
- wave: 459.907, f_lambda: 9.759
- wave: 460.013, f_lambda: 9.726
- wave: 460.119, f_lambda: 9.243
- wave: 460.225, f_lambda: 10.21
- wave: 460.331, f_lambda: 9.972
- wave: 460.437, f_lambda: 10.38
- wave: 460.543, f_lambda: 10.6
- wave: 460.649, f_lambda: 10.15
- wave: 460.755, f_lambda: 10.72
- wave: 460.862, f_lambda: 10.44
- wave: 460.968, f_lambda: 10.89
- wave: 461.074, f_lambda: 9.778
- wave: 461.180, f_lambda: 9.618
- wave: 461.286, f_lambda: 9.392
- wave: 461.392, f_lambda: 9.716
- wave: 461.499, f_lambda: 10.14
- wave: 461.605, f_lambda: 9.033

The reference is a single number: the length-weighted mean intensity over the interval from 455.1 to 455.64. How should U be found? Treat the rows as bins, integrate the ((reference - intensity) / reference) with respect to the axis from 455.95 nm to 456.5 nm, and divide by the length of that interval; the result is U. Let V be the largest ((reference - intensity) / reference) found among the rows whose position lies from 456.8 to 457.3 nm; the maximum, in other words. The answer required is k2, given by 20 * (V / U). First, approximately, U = -0.040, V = 0.04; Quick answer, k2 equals -20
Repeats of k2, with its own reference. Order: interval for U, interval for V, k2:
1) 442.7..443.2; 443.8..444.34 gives 69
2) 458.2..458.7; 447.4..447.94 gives -314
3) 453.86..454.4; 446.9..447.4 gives -32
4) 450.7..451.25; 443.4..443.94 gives -28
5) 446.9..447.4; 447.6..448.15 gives -233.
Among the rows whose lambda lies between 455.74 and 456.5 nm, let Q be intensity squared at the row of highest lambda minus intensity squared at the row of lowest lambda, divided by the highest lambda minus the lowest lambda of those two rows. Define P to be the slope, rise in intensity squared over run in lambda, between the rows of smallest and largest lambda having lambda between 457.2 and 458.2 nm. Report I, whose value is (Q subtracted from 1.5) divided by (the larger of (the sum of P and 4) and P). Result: 4.6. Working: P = 1.9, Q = -26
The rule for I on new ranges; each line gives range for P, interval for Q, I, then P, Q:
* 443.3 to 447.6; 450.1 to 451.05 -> 6.0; -0.6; -19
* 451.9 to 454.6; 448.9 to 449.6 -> -0.9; 5.1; 10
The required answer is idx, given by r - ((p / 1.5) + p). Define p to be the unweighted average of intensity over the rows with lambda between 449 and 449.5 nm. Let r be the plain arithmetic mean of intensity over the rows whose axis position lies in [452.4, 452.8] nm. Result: -7.3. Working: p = 9.6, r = 8.7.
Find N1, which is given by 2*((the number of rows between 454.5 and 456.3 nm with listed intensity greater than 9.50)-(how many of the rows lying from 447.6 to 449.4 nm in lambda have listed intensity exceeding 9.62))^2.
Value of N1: 32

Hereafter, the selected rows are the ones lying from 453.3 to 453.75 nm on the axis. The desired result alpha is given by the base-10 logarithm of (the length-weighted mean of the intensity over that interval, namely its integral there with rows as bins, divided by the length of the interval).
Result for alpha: 0.96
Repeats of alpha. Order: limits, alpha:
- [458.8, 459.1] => 0.98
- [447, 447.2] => 0.98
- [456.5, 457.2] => 0.99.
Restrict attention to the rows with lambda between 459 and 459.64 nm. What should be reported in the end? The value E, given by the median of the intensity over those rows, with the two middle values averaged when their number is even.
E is 9.64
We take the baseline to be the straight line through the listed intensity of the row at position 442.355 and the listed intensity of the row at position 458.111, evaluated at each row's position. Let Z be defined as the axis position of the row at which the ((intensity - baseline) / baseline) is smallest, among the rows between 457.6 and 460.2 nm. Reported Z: 458.744 nm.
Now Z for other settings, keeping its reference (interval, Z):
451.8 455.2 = 452.658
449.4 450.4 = 450.060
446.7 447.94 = 446.756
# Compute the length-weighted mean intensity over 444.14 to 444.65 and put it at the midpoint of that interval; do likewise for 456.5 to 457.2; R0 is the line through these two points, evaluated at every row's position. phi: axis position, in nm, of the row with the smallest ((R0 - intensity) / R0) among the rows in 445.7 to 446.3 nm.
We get 446.242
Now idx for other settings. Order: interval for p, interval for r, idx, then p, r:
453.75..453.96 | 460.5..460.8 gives -6.8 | 10.3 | 10.5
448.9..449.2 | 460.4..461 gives -5.8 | 9.8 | 10.5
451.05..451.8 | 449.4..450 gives -6.6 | 9.9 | 9.8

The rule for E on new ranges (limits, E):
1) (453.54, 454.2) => 9.77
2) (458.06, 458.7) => 9.59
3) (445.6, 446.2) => 8.45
